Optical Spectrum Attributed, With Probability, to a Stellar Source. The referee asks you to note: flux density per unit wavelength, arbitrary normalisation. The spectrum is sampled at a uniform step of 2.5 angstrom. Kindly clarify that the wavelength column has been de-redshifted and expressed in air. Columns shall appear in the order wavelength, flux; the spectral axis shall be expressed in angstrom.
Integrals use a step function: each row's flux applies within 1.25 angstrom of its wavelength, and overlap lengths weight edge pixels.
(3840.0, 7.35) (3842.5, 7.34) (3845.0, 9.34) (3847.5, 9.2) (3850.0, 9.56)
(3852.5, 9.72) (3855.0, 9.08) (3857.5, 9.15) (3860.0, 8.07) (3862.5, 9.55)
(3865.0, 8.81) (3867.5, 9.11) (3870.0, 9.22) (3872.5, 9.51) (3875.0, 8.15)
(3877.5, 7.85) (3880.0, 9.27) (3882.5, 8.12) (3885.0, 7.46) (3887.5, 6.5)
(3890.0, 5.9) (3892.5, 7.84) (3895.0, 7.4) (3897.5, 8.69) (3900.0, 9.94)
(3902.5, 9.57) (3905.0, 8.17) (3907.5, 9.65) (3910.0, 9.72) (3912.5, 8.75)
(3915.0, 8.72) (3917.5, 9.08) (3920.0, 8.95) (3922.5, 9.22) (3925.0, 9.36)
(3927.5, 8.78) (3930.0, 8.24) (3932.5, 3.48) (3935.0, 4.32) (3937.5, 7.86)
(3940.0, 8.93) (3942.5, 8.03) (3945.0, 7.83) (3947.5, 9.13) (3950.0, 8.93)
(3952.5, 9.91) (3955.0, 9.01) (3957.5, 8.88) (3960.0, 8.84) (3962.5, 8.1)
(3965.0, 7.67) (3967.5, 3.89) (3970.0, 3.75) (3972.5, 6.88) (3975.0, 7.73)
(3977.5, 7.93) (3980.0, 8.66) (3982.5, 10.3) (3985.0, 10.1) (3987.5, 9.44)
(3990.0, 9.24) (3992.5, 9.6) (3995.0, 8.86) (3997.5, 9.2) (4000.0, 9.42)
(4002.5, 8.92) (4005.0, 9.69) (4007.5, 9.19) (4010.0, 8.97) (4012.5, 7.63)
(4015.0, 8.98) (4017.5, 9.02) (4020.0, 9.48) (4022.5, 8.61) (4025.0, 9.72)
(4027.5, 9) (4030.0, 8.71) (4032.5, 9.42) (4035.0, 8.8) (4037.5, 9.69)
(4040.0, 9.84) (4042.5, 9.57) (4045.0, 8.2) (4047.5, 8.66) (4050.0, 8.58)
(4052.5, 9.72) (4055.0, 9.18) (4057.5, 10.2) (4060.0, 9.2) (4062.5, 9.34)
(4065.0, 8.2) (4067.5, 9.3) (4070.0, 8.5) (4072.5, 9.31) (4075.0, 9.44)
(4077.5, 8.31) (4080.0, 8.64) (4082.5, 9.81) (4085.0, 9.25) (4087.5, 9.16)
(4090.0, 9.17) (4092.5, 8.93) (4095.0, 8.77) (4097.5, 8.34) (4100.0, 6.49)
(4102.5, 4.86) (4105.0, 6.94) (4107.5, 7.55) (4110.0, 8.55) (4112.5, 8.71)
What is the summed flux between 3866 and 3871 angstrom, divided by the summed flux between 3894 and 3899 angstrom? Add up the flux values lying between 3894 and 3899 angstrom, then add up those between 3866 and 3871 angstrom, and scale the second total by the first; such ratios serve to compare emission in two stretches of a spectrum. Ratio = 1.139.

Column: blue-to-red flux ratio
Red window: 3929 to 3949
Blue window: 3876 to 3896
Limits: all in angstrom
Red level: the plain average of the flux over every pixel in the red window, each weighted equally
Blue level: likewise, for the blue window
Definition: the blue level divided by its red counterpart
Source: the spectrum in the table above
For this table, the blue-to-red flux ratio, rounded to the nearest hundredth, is 1.04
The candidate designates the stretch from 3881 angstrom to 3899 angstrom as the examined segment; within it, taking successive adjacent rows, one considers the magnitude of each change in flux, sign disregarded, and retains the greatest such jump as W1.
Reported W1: 1.9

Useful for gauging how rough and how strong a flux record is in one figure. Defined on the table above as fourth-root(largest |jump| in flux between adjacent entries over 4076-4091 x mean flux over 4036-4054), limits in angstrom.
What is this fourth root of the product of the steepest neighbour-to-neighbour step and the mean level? 1.81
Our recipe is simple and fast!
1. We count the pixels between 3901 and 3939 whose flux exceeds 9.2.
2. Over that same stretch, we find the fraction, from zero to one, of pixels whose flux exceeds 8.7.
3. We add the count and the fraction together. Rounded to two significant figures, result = 5.7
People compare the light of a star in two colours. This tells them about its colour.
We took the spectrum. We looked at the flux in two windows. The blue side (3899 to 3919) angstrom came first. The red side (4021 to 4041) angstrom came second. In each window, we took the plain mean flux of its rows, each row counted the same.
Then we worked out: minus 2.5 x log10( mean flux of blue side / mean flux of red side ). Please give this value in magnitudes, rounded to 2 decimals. 0.00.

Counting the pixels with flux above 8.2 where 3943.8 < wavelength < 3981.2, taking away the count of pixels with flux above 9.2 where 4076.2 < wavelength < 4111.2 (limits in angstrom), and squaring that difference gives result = 25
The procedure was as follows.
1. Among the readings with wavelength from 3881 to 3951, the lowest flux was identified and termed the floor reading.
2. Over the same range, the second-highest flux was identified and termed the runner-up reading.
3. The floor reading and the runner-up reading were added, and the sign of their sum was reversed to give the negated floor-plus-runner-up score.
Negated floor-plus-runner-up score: -13.2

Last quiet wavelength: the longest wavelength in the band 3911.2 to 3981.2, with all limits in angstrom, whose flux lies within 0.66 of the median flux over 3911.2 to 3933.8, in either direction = 3980.0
